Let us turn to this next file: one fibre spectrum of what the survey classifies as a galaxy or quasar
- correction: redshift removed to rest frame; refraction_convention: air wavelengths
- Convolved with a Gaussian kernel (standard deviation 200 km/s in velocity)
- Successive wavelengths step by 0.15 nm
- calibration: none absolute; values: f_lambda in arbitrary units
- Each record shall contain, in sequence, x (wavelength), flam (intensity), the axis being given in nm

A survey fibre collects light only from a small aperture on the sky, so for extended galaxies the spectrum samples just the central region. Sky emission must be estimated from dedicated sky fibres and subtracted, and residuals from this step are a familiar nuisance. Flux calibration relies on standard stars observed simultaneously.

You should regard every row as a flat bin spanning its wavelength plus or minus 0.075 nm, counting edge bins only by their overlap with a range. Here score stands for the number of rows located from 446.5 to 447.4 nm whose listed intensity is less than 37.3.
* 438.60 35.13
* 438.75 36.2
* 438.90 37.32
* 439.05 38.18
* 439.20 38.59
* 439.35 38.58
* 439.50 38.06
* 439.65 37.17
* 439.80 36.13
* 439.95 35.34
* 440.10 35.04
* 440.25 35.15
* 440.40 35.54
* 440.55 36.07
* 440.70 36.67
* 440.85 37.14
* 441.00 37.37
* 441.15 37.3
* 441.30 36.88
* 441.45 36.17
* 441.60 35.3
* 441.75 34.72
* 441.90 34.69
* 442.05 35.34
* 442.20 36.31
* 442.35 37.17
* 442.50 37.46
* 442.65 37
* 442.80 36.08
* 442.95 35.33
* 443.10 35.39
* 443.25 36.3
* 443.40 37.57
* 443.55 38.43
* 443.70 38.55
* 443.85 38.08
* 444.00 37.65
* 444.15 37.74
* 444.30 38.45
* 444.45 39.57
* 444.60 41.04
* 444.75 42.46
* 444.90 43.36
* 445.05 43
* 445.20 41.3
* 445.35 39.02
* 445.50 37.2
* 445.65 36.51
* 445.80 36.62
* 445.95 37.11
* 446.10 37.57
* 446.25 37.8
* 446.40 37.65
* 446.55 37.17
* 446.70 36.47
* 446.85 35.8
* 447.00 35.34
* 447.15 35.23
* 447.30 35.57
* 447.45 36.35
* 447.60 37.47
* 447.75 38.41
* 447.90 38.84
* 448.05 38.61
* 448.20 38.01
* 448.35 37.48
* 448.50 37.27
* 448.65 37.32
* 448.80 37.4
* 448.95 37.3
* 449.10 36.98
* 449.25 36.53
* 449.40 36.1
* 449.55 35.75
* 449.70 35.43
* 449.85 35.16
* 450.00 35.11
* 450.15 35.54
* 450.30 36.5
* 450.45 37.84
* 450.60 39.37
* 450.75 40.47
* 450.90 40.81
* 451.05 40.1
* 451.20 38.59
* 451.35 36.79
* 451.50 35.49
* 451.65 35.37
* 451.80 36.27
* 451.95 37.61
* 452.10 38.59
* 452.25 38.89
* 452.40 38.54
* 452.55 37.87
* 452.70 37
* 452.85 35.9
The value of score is 6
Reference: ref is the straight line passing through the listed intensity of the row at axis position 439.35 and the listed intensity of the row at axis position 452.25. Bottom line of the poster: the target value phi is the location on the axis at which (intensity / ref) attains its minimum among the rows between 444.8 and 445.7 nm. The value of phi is 445.65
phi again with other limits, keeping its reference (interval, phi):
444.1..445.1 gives 444.15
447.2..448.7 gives 447.30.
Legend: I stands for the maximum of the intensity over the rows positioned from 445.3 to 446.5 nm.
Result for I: 39.02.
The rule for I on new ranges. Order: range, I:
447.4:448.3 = 38.84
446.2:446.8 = 37.8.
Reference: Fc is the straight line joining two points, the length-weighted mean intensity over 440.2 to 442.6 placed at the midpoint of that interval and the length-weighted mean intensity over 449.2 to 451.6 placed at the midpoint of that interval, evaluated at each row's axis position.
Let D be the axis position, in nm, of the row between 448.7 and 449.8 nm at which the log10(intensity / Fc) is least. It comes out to 449.70 nm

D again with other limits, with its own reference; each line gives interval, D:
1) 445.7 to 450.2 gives 450.00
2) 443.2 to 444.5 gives 443.25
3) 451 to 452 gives 451.65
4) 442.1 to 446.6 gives 442.95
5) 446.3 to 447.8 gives 447.15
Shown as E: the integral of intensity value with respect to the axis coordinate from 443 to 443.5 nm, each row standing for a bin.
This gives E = 18.2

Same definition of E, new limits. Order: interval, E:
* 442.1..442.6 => 18.4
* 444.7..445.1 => 17.2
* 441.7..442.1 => 14.0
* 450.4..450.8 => 15.7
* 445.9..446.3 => 15.0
